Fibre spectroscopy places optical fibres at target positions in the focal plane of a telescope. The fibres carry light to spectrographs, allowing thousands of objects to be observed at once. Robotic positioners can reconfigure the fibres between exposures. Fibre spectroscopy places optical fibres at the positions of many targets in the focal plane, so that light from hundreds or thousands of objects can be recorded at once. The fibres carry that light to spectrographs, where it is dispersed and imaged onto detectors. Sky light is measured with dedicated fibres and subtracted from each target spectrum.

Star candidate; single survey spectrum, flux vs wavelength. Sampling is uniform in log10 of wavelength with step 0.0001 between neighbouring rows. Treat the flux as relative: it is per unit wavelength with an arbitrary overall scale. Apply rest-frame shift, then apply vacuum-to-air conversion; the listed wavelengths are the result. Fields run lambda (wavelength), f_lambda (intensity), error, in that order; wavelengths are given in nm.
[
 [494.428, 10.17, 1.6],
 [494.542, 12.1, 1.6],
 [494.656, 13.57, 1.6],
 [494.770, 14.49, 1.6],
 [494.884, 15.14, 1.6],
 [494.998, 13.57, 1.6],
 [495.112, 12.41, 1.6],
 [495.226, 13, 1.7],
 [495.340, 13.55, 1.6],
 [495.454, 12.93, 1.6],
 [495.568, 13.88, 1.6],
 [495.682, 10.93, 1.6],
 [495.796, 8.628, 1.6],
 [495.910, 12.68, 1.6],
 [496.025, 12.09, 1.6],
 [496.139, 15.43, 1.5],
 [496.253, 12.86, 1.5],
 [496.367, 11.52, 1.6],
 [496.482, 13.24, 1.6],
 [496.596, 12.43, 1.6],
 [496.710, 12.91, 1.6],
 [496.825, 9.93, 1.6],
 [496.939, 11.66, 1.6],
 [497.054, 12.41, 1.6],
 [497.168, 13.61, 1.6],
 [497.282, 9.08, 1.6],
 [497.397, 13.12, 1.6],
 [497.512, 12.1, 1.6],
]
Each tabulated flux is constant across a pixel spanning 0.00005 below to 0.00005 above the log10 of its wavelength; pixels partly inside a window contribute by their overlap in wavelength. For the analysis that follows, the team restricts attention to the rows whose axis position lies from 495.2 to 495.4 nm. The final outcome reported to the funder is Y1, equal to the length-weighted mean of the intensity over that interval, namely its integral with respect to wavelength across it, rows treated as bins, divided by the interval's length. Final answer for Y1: 13.32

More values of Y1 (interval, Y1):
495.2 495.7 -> 13.01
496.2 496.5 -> 12.43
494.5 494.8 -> 13.34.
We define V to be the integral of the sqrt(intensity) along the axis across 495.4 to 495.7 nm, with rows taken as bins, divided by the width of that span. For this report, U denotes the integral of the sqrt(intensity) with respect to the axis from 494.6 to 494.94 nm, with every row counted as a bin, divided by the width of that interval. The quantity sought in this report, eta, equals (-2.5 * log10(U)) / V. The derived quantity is -0.40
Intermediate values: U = 3.79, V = 3.58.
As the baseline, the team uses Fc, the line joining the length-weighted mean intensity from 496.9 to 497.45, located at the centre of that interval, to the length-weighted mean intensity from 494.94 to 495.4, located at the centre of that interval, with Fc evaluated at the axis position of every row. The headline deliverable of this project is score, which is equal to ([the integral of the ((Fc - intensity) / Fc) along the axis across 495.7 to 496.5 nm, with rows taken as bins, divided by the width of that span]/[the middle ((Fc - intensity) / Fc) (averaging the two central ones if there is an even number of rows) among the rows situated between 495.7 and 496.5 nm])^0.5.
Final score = 3.5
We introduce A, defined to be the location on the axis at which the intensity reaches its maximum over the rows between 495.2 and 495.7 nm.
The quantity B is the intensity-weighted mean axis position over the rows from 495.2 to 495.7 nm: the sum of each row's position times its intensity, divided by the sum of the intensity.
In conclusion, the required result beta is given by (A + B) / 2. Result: 495.51 nm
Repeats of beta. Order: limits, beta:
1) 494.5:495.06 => 494.83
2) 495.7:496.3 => 496.09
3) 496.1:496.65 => 496.25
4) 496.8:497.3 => 497.11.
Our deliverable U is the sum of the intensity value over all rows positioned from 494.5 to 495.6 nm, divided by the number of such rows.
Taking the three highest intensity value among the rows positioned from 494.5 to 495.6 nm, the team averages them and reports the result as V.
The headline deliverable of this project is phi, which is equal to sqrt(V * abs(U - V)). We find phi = 3.9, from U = 13.5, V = 14.5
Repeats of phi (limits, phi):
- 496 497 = 4.4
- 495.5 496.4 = 5.0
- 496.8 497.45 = 4.3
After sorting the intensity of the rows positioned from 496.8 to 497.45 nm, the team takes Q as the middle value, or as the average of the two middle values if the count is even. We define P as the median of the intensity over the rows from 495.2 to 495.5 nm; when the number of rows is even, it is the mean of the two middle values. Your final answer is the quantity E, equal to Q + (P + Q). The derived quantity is 37.1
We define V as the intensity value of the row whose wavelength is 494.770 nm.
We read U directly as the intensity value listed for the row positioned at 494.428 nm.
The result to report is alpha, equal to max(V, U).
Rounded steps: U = 10.17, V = 14.49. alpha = 14.5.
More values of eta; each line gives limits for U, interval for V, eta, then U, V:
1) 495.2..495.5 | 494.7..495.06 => -0.37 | 3.63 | 3.78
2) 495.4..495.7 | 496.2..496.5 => -0.39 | 3.58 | 3.52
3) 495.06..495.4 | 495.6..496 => -0.42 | 3.61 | 3.31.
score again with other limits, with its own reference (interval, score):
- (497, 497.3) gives 0.3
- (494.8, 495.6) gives 1.1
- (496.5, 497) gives 1.5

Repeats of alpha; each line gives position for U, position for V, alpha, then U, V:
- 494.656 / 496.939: 13.6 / 13.57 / 11.66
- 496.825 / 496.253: 12.9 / 9.93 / 12.86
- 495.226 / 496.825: 13.0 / 13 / 9.93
